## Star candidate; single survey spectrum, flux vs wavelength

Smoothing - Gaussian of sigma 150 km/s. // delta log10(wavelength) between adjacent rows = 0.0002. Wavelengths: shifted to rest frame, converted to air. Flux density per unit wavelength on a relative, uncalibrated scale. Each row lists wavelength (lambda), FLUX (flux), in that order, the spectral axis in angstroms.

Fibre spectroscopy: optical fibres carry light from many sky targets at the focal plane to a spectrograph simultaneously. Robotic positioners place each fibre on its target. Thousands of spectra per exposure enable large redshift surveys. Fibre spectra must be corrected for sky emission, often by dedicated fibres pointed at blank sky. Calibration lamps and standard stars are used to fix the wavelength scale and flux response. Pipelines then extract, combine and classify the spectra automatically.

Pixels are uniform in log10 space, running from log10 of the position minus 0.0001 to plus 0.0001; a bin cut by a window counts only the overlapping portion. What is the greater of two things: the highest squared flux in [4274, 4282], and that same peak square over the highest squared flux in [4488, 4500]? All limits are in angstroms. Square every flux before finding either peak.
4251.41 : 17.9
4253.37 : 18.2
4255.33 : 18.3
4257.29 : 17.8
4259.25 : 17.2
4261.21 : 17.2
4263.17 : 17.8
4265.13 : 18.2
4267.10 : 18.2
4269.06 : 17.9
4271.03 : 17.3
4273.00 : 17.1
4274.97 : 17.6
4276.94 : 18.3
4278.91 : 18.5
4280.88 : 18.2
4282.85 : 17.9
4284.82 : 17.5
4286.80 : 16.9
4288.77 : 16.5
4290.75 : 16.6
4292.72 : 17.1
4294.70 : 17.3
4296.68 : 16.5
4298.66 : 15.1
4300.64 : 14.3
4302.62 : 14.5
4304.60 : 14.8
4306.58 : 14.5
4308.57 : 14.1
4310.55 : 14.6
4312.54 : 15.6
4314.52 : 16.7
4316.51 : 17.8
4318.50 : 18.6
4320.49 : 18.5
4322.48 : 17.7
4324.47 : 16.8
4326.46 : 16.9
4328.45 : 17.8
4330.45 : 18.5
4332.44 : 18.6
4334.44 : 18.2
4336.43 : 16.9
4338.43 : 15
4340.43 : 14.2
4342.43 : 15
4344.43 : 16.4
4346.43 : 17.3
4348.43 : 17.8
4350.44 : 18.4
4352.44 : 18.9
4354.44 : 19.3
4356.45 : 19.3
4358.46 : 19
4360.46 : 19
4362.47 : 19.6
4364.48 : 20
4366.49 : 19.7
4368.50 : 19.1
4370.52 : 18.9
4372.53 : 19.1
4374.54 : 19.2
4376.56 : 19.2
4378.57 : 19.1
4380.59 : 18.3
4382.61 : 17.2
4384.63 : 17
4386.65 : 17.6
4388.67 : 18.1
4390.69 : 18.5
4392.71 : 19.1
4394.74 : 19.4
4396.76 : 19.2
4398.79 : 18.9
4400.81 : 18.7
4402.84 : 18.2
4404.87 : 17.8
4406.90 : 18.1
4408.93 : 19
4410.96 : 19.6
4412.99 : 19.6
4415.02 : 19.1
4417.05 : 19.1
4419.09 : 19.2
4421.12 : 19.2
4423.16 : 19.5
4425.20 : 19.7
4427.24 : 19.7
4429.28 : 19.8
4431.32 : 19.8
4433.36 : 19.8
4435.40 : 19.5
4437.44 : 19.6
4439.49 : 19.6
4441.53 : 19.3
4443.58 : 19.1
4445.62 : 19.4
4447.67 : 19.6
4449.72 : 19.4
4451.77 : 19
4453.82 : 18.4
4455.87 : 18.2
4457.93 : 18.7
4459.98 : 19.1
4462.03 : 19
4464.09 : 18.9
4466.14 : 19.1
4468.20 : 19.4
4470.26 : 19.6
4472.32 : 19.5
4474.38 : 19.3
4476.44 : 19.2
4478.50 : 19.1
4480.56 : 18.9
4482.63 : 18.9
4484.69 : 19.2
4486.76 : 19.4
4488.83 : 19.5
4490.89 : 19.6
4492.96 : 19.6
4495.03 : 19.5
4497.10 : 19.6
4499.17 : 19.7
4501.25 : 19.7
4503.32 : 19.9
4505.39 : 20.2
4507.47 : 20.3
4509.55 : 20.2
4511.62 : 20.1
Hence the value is 342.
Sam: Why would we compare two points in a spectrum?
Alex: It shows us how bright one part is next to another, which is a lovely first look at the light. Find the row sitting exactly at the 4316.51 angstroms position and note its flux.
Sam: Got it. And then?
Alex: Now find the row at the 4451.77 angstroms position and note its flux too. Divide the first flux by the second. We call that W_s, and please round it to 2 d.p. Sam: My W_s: 0.94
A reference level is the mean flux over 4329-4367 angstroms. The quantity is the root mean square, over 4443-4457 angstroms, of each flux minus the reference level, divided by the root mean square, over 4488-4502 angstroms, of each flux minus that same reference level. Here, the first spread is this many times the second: 0.7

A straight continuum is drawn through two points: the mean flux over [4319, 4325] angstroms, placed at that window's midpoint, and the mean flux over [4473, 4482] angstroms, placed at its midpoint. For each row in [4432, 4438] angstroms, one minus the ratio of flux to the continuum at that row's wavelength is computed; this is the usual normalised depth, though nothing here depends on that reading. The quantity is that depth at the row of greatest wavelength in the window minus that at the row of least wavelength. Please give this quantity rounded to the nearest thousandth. 0.013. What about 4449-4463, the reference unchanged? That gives 0.027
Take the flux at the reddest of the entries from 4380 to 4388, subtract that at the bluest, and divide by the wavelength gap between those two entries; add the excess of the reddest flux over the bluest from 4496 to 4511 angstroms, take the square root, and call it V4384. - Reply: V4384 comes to 0.70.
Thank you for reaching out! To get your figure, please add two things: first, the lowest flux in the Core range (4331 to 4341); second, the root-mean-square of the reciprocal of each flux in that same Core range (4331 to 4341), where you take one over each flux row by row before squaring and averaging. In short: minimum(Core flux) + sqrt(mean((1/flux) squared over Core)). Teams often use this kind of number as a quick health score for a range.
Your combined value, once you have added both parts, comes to 14.3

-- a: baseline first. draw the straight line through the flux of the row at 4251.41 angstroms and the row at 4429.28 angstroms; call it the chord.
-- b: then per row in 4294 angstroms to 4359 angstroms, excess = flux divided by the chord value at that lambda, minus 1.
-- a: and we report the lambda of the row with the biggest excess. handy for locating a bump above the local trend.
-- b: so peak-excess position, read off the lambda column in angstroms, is 4354.44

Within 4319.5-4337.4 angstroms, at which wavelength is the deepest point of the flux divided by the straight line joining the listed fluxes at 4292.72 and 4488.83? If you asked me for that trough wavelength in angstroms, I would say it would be 4336.43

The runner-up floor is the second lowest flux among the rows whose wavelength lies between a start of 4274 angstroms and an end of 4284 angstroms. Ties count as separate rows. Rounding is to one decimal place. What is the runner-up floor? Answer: 17.9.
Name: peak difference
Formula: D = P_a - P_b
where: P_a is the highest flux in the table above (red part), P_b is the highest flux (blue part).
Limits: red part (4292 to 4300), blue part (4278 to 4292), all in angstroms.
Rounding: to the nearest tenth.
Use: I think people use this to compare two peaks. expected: -1.2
